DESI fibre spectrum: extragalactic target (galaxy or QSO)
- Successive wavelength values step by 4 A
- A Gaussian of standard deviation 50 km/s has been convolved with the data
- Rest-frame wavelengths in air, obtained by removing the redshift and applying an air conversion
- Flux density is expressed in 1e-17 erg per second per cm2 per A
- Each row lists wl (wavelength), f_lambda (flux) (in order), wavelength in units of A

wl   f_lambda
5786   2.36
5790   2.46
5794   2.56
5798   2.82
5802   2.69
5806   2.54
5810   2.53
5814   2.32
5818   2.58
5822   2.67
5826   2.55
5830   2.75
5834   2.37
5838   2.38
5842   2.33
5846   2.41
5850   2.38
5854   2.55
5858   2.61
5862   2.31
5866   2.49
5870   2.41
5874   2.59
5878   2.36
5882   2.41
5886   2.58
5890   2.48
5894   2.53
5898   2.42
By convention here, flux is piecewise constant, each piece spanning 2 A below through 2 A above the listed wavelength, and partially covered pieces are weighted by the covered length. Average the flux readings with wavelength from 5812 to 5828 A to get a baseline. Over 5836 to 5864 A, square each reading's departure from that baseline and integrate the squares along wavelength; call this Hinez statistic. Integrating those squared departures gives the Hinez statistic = 0.62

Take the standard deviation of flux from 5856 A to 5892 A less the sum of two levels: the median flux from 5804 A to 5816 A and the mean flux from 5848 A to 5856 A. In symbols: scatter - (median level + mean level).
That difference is -4.89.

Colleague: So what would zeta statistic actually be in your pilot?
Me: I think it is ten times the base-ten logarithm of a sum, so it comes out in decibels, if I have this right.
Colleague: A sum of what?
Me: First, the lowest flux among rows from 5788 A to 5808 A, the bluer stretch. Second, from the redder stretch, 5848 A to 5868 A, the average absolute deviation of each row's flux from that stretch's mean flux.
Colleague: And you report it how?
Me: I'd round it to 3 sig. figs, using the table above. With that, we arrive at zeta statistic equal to 4.08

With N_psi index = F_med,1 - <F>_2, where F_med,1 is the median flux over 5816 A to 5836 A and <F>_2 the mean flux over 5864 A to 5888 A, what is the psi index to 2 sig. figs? 0.11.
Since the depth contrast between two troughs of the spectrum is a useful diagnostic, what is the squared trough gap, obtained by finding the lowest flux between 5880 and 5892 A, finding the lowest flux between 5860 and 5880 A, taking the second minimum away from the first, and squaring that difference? 0.010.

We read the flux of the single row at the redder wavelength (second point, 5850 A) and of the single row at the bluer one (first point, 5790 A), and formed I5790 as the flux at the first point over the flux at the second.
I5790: 1.03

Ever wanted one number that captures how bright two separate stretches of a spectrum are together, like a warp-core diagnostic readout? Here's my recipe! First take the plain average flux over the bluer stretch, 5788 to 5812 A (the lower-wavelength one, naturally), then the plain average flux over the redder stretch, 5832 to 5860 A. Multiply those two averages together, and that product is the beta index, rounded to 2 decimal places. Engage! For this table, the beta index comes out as 6.33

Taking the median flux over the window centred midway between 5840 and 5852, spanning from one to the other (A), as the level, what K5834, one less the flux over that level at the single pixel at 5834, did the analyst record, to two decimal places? 0.00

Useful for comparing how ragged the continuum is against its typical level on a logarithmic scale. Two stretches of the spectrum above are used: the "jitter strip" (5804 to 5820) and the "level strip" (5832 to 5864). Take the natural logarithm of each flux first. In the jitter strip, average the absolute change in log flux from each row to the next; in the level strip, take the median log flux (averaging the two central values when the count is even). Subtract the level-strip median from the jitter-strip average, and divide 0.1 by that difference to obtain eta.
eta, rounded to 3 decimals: -0.125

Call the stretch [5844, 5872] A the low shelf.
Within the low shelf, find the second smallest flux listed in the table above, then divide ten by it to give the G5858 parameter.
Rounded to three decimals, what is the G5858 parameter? 4.202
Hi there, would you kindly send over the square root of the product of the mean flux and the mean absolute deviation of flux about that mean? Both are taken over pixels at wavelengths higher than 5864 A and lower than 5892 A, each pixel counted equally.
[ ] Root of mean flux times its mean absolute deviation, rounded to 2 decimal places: 0.41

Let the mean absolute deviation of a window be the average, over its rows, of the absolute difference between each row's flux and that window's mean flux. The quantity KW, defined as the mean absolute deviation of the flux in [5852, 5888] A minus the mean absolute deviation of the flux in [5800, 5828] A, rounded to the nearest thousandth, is 0.015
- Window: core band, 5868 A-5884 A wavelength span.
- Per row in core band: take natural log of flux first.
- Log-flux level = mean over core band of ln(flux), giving 0.89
